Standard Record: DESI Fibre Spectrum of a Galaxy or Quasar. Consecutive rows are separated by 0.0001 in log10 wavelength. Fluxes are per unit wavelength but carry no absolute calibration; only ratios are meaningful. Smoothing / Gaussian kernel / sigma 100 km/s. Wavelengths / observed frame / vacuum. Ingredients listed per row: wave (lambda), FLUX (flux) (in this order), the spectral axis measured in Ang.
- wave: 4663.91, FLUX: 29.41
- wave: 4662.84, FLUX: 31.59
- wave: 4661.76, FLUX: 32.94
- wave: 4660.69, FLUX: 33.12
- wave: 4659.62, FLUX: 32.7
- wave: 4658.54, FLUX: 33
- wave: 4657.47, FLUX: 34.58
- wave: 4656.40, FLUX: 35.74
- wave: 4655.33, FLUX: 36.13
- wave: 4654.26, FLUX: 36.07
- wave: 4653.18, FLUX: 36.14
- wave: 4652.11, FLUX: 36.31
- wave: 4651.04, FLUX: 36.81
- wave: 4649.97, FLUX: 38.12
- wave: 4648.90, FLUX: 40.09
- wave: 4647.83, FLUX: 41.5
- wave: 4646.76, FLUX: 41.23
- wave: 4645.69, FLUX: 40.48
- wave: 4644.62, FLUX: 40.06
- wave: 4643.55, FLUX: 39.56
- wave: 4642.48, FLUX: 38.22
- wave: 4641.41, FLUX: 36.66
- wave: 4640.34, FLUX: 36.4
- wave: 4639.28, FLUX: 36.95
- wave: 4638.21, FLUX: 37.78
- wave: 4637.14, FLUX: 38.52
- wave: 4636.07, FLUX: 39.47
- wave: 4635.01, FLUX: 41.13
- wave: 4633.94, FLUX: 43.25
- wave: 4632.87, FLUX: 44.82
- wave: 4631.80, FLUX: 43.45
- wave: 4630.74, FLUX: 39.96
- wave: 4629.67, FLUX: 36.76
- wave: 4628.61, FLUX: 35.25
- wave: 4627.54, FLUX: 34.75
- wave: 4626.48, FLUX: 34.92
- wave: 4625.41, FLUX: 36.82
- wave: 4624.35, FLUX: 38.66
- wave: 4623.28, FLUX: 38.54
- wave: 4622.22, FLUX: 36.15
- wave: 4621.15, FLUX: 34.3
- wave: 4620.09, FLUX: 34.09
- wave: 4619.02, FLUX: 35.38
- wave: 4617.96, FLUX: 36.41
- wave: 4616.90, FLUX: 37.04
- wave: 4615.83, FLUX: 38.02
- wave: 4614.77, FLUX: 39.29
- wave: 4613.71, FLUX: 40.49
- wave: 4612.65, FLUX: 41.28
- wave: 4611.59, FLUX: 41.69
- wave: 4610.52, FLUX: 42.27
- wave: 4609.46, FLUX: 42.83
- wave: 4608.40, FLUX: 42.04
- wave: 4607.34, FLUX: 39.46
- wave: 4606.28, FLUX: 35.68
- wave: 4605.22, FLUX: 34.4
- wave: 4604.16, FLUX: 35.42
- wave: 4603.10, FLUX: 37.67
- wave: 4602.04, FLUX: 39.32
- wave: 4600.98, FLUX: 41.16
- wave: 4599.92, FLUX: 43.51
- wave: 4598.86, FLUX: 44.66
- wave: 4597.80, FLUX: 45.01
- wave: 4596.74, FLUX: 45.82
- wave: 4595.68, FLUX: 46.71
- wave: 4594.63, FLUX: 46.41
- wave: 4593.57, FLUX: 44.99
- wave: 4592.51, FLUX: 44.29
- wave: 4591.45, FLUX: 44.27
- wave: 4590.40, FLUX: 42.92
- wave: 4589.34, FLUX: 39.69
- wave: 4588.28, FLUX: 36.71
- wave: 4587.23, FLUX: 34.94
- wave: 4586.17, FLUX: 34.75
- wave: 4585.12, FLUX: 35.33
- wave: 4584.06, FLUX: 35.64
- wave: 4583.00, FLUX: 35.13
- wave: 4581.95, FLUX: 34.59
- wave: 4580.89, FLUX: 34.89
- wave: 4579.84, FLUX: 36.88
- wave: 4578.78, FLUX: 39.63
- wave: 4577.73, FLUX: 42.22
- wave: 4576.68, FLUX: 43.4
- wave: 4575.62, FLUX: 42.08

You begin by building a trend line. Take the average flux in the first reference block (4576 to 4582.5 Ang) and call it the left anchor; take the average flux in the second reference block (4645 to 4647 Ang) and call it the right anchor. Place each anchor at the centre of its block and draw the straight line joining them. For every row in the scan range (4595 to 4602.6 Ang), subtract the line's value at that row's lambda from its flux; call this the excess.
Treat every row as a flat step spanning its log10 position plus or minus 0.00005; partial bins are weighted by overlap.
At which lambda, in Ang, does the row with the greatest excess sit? 4595.68 Ang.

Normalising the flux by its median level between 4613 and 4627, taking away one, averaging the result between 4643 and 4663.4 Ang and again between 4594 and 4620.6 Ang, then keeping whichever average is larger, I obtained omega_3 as 0.093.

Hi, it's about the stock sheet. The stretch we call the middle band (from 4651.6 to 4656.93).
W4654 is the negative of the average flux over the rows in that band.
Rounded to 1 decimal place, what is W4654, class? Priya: -36.1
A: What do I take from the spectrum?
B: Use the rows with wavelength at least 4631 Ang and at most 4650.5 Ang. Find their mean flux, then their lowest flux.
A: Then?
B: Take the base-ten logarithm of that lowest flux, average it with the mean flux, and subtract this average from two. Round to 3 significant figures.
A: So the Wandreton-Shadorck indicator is -18.7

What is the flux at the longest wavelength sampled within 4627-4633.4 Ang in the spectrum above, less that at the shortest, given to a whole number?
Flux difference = 10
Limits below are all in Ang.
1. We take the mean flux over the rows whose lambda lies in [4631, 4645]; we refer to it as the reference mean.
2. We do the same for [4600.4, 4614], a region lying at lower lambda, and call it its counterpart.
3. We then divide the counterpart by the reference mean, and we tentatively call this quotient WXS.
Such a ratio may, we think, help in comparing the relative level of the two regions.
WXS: 0.995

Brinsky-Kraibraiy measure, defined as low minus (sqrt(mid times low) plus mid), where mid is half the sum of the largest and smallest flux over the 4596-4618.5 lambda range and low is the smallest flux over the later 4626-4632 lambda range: -43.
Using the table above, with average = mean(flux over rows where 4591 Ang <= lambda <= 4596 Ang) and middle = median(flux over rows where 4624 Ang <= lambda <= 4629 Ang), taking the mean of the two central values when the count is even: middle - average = -10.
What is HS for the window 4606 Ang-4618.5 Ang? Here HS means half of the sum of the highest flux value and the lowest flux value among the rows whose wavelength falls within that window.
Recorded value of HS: 39.3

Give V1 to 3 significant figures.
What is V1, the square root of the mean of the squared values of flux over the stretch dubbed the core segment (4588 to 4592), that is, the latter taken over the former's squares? 41.0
